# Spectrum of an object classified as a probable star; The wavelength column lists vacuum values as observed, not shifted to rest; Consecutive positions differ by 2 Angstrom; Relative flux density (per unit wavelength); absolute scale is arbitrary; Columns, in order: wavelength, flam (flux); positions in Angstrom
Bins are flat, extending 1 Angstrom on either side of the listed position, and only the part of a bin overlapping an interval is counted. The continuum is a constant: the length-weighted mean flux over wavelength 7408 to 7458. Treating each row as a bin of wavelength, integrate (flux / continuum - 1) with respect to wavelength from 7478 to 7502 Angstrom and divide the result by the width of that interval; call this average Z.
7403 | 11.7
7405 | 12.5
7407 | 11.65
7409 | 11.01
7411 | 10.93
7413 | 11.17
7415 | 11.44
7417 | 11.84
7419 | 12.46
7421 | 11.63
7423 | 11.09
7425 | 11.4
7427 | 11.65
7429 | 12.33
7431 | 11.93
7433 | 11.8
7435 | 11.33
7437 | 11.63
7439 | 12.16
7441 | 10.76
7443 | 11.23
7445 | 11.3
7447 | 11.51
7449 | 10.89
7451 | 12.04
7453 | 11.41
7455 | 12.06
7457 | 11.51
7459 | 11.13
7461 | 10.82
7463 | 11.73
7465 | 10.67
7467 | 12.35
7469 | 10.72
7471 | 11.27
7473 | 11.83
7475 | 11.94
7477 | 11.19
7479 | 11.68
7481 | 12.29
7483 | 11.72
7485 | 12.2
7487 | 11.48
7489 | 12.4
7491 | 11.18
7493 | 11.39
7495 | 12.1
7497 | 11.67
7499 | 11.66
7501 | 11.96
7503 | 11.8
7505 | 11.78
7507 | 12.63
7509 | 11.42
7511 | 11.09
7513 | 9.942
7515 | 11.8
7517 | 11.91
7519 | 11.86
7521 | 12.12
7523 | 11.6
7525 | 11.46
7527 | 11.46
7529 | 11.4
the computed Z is 0.023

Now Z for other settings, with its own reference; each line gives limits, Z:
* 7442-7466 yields -0.016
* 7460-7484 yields -0.002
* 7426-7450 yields 0.000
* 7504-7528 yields 0.004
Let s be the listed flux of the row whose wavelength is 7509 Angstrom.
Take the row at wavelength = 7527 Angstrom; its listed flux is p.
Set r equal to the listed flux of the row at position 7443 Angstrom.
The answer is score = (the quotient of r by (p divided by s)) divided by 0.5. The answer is 22.4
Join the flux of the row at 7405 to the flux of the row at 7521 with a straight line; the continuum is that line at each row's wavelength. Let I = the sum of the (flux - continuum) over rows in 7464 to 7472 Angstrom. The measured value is -4.2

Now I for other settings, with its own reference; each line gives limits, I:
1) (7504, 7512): -1.7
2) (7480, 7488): -1.3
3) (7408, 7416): -5.4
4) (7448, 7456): -3.0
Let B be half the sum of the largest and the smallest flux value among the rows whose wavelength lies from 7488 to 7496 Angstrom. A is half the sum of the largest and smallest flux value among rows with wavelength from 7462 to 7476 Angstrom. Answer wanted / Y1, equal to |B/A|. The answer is 1.02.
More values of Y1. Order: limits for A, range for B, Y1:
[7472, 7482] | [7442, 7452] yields 0.98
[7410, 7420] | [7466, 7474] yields 0.99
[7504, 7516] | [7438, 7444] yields 1.02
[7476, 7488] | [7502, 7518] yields 0.96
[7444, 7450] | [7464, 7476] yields 1.03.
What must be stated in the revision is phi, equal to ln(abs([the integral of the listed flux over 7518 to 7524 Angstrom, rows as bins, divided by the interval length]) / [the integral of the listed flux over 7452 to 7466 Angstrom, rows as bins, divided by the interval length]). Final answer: 0.05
